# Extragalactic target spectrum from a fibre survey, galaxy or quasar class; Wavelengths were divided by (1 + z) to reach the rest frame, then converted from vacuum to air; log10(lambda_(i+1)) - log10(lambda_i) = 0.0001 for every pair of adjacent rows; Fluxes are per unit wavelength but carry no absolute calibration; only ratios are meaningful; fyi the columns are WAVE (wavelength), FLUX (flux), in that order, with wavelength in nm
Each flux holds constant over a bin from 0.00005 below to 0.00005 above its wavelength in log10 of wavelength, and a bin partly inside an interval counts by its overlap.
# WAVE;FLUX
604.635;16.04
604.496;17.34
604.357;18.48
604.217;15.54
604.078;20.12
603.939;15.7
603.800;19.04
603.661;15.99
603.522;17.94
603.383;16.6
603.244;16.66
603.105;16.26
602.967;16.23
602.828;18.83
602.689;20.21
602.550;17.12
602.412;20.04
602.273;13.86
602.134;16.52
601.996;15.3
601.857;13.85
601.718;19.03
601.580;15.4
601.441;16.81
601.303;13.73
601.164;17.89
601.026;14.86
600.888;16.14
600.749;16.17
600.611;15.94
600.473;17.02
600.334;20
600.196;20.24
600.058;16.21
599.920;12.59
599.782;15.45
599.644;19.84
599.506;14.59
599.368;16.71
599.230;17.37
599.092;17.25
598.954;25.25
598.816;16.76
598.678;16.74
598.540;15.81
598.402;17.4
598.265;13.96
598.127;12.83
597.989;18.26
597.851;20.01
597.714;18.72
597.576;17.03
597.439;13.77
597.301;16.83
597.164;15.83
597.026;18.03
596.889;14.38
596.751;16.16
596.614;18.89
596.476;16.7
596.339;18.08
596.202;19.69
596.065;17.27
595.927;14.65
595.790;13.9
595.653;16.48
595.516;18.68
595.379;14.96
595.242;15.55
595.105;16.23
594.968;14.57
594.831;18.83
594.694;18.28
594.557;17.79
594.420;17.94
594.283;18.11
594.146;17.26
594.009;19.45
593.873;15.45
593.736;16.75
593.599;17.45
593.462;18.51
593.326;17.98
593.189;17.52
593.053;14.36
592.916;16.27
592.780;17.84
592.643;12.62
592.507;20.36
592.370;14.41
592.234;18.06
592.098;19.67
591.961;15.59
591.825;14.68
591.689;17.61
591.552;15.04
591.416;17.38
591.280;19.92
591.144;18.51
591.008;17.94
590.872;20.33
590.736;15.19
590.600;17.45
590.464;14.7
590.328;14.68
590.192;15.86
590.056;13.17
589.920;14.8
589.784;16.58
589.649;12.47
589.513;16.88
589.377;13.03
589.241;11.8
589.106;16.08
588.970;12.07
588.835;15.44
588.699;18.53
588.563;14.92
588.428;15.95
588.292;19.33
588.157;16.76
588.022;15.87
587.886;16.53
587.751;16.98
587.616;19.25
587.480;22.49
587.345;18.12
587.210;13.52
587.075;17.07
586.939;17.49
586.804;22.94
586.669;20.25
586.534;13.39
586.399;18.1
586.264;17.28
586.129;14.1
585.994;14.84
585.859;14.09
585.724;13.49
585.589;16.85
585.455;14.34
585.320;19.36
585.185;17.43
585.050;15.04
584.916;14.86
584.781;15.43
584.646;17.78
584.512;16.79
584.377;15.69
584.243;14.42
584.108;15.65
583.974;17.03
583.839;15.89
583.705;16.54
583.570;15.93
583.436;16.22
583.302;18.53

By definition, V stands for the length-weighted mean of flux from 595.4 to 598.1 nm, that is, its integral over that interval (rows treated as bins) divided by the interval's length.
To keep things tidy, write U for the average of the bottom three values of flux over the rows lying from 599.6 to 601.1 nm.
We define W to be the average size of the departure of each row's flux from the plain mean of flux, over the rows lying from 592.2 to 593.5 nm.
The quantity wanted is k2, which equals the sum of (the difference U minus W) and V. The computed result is 29.3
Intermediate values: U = 14.3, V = 16.9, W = 1.9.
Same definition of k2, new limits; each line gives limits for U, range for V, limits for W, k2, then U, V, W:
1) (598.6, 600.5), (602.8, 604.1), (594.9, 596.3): 29.9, 14.2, 17.2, 1.5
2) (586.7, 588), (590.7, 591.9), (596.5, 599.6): 31.4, 15.7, 17.5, 1.7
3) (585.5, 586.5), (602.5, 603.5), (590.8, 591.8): 30.1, 13.9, 17.4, 1.3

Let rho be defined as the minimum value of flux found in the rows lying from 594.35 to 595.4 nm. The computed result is 14.57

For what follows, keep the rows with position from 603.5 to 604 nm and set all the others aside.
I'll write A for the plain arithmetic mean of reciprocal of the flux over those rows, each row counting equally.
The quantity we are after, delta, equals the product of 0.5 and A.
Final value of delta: 0.0293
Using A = 0.0586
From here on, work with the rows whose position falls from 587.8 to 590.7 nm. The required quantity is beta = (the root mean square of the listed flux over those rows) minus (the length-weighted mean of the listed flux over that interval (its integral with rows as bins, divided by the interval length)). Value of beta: 0.120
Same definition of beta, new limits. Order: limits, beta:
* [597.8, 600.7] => 0.251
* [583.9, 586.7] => 0.164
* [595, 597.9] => 0.141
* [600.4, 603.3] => 0.095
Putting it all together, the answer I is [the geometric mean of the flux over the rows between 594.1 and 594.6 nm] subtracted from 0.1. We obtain -17.7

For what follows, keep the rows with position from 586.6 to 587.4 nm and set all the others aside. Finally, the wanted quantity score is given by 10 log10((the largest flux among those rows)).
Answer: 13.6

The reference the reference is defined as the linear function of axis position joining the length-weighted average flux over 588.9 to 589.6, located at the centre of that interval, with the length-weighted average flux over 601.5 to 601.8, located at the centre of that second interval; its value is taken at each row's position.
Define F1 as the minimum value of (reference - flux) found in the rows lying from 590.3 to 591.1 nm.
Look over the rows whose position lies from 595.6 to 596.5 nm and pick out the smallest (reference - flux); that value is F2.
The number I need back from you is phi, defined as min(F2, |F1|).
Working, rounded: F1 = -6.0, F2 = -4.0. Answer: -4.0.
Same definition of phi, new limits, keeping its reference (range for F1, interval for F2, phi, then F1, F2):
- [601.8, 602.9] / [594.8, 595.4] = -3.5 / -2.9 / -3.5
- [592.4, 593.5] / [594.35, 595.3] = -3.5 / -5.6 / -3.5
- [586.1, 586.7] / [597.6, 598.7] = -3.9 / -7.0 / -3.9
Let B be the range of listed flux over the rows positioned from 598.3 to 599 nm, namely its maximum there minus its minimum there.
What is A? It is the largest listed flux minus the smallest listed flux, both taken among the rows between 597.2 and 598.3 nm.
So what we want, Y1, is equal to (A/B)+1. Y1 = 1.8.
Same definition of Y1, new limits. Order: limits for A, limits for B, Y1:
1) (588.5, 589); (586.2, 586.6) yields 2.4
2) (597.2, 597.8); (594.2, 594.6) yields 16.5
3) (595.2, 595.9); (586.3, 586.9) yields 1.5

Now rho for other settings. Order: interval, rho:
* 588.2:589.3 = 11.8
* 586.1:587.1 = 13.39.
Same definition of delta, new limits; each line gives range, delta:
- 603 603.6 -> 0.0297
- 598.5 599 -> 0.0278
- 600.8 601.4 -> 0.0322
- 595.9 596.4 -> 0.0290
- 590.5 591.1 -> 0.0285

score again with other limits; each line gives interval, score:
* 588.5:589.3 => 12.7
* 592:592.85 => 13.1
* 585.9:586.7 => 13.1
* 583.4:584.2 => 12.3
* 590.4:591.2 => 13.1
